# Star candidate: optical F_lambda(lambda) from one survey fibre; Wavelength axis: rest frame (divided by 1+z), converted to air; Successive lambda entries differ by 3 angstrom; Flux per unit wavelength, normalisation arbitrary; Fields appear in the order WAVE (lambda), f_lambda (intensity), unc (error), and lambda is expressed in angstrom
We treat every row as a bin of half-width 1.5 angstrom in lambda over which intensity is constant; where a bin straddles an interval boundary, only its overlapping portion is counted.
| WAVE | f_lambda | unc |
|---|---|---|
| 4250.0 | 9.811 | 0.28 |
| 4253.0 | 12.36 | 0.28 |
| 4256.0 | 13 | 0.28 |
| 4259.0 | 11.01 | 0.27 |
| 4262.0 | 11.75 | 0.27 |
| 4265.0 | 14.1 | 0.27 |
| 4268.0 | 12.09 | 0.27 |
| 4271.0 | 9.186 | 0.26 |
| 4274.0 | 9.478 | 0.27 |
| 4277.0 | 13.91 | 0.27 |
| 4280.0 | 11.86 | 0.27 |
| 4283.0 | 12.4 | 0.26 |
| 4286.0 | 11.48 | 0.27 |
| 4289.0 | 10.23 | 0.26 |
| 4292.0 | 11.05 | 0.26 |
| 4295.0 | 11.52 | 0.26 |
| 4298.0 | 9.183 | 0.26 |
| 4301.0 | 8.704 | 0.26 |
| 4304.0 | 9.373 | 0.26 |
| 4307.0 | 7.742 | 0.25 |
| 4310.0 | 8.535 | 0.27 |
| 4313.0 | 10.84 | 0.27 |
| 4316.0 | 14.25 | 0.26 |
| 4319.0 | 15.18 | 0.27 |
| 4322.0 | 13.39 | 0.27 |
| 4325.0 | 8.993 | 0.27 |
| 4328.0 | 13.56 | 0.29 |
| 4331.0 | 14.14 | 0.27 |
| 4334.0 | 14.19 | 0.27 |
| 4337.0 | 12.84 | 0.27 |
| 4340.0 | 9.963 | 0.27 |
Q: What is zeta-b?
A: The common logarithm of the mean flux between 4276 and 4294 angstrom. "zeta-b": 1.07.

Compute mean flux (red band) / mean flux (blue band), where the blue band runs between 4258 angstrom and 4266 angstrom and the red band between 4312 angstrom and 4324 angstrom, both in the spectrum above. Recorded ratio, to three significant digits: 1.09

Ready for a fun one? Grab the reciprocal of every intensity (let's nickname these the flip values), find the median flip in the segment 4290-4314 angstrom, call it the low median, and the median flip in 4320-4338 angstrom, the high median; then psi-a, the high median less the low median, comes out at -0.034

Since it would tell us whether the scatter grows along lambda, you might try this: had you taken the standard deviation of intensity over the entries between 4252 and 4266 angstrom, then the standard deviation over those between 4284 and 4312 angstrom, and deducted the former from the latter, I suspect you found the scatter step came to 0.2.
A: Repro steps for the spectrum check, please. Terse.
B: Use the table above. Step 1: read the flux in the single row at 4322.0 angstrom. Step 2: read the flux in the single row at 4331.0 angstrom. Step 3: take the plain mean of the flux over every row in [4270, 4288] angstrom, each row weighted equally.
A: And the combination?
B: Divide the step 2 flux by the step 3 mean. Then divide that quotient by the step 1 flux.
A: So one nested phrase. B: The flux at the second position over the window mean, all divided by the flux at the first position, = 0.093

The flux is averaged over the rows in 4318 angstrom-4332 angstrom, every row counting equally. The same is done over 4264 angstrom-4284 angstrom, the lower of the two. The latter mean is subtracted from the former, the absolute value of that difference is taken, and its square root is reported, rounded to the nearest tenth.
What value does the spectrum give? 1.1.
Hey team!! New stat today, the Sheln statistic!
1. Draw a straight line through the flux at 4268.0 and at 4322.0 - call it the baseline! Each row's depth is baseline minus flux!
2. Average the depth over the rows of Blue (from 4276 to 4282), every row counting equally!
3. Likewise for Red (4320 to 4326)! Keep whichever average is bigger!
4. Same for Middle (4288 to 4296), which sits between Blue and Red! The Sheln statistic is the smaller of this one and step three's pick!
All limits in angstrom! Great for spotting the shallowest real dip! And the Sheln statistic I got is 1.7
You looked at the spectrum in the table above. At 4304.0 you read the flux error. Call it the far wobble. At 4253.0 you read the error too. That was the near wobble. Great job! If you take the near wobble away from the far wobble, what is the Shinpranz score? -0.020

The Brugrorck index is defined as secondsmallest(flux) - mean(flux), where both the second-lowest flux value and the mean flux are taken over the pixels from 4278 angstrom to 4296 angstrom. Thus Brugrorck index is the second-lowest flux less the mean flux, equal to -0.4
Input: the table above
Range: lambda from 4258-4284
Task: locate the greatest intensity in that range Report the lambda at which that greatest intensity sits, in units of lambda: 4265.0 angstrom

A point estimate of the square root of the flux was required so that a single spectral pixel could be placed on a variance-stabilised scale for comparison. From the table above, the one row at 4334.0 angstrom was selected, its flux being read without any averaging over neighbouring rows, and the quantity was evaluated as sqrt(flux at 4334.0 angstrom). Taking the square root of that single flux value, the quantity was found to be 3.8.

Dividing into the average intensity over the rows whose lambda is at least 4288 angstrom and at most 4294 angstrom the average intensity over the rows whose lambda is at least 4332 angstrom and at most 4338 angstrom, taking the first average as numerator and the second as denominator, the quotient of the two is 0.79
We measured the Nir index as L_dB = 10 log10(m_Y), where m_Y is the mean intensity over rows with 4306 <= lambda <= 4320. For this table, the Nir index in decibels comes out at 10.5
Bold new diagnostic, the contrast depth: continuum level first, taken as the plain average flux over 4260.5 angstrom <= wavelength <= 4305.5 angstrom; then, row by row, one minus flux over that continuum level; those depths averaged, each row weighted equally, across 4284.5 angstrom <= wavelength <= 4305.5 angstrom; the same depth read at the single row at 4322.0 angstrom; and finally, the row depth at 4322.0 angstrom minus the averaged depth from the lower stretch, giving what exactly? -0.29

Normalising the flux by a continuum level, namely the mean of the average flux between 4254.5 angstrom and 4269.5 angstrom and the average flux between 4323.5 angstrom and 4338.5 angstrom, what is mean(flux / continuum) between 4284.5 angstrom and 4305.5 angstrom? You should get 0.81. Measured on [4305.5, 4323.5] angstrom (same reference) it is 0.93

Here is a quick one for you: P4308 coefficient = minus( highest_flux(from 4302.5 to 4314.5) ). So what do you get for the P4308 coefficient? -10.8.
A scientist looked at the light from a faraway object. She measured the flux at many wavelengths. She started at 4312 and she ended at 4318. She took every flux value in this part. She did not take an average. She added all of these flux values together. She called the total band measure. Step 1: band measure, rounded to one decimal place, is 25.1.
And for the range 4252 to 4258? 25.4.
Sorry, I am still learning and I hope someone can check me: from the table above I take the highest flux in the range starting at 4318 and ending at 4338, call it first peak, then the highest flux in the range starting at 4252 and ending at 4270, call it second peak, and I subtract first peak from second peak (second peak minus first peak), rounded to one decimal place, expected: -1.1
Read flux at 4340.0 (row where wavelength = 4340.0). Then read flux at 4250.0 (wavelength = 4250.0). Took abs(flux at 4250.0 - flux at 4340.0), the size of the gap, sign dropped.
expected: 0.2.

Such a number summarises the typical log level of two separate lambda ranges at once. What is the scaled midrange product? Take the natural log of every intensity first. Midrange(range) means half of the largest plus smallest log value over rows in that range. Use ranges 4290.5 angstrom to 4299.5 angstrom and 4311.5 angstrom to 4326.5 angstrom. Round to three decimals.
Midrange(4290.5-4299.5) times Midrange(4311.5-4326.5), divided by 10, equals 0.573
